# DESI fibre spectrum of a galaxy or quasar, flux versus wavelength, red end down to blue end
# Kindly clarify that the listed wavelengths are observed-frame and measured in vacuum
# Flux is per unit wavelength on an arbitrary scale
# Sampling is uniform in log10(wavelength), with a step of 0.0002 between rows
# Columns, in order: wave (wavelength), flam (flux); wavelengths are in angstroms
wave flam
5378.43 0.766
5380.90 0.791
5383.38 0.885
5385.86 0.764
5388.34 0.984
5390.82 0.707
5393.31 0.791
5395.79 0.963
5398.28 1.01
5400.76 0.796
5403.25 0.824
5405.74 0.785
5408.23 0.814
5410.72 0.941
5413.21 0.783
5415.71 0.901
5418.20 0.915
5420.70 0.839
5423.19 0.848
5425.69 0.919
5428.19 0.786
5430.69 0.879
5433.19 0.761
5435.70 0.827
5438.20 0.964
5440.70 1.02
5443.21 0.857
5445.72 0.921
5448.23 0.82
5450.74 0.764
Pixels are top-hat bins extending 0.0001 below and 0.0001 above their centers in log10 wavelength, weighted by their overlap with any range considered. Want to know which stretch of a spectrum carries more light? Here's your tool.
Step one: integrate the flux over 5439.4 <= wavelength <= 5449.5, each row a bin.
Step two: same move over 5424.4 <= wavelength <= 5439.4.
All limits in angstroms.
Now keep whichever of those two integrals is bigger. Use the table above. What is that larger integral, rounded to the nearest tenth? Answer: 12.8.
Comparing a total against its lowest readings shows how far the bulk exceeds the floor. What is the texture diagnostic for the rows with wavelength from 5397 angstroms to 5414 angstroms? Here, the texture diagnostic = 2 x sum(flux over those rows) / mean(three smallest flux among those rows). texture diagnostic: 15.1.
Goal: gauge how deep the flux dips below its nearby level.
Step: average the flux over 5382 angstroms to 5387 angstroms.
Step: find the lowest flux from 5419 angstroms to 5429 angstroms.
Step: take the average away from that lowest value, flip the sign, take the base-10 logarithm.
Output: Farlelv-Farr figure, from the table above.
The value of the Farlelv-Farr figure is -1.41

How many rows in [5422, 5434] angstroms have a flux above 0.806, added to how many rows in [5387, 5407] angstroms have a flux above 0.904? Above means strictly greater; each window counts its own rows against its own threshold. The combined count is 6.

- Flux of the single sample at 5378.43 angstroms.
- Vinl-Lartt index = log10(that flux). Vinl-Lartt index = -0.12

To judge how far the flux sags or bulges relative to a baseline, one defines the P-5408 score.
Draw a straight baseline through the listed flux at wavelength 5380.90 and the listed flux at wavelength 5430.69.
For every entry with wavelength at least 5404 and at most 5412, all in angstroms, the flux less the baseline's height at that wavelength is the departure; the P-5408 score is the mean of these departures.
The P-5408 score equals 0.01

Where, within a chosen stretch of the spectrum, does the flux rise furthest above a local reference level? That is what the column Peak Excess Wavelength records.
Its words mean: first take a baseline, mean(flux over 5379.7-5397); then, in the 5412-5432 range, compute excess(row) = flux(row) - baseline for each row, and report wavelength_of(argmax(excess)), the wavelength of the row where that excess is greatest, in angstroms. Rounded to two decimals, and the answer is 5425.69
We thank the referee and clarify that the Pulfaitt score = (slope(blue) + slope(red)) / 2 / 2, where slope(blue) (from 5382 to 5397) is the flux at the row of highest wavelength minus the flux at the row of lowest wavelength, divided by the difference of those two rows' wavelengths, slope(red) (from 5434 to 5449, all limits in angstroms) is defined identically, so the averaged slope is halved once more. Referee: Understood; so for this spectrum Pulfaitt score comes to 0.0014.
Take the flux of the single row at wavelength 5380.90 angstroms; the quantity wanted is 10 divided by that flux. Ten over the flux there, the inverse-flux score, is 12.6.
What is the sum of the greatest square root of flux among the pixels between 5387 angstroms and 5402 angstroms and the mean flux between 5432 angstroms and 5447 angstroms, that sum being 1.90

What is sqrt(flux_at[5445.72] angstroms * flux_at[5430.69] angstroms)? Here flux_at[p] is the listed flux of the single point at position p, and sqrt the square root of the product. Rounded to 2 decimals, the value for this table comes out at 0.90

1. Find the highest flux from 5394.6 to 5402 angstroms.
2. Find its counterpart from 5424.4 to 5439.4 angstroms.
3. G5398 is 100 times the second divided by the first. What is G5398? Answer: 95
